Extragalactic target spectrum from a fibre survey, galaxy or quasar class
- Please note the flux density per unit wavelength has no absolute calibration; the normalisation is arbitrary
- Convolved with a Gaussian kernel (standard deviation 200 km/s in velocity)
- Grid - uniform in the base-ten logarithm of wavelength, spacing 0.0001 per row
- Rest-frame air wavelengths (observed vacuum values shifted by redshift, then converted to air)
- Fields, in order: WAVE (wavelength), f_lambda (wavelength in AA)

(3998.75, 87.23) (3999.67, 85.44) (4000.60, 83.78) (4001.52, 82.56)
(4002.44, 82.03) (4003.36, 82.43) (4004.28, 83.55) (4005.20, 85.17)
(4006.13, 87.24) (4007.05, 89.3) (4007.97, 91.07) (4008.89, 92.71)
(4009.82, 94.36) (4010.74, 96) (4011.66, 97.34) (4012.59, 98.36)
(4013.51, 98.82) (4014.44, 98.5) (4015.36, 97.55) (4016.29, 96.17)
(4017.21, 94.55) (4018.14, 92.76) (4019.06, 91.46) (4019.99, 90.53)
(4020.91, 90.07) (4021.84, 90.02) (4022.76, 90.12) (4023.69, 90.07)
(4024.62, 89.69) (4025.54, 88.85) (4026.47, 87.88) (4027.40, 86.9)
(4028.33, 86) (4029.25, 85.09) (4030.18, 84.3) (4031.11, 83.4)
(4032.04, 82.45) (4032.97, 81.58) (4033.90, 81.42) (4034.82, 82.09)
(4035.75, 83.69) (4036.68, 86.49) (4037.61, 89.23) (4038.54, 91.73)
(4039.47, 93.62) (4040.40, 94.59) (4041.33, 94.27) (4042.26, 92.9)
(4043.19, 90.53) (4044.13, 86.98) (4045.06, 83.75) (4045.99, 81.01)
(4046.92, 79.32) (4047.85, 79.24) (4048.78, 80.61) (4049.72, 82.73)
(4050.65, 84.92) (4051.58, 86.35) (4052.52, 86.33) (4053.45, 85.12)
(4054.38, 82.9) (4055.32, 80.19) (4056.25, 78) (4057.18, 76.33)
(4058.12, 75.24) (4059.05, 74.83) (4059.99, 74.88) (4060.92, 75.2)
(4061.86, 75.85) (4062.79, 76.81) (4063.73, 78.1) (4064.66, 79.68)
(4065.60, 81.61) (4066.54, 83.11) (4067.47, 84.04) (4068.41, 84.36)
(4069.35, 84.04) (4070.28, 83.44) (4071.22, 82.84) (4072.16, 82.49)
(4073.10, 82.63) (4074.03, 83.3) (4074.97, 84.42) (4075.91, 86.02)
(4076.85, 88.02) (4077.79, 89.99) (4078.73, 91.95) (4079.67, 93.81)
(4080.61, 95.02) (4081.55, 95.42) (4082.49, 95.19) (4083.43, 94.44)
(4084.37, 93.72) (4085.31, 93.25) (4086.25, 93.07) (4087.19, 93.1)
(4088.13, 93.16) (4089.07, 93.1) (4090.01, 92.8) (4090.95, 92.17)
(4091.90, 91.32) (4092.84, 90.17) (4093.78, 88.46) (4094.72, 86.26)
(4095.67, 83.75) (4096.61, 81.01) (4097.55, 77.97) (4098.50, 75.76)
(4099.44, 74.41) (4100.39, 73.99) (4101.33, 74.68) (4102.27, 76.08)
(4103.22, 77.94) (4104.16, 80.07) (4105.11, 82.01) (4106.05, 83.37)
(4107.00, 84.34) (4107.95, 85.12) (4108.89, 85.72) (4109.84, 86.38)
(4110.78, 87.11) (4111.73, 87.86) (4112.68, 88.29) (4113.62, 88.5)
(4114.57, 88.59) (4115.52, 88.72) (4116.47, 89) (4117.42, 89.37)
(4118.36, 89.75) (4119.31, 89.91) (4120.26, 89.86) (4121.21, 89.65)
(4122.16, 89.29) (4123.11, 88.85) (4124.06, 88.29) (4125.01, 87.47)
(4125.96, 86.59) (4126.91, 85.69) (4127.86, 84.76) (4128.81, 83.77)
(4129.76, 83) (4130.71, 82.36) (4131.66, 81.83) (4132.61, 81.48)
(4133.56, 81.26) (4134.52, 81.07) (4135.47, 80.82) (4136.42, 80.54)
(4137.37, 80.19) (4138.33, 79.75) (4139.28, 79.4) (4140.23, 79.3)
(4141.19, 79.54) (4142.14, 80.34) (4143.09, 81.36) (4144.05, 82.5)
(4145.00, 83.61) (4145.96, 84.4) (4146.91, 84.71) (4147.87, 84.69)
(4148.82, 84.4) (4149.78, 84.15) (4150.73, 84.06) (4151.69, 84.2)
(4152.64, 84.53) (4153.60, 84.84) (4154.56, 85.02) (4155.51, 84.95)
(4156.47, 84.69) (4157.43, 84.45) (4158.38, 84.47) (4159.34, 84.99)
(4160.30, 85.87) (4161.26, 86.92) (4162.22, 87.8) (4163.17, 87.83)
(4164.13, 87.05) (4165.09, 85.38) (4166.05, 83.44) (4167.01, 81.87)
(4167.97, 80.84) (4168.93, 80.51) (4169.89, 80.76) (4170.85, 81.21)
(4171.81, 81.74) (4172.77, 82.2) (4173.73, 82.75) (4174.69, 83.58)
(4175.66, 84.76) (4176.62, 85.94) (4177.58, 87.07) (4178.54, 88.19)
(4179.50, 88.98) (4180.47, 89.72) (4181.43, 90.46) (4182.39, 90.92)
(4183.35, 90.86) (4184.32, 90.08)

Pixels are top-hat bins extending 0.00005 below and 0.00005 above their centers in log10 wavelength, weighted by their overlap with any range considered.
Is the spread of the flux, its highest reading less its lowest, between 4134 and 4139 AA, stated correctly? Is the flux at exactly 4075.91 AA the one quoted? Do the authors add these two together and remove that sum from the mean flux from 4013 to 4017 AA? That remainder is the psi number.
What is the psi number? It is 10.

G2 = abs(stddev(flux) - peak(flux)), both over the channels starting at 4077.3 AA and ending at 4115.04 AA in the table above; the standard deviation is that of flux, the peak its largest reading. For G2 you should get 89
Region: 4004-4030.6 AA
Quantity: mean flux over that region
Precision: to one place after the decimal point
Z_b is 91.2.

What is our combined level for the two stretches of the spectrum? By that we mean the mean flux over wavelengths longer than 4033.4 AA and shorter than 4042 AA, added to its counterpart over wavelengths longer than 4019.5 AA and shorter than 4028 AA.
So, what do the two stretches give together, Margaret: 178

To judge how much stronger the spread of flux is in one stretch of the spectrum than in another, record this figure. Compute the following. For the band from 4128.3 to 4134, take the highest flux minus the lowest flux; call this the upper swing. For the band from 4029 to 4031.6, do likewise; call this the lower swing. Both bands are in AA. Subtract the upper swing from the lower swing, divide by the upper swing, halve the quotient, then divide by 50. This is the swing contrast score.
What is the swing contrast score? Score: -0.0033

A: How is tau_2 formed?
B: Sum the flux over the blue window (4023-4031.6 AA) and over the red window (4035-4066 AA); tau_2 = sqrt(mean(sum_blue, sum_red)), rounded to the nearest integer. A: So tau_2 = 42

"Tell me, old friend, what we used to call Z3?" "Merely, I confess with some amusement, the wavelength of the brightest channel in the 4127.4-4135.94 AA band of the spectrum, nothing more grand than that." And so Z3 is 4127.86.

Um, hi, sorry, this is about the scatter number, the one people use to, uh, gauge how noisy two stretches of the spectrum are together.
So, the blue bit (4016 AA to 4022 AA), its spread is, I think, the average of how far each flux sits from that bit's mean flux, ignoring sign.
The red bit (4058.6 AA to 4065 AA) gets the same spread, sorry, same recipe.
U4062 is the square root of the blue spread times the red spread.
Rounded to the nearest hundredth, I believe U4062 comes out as 1.69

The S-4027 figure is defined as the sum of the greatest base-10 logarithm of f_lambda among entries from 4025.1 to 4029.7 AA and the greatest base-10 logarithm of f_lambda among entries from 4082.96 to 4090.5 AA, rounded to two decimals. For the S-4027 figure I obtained 3.92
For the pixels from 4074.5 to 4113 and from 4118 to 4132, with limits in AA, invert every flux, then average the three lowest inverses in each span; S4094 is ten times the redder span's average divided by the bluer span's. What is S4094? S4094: 10.6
